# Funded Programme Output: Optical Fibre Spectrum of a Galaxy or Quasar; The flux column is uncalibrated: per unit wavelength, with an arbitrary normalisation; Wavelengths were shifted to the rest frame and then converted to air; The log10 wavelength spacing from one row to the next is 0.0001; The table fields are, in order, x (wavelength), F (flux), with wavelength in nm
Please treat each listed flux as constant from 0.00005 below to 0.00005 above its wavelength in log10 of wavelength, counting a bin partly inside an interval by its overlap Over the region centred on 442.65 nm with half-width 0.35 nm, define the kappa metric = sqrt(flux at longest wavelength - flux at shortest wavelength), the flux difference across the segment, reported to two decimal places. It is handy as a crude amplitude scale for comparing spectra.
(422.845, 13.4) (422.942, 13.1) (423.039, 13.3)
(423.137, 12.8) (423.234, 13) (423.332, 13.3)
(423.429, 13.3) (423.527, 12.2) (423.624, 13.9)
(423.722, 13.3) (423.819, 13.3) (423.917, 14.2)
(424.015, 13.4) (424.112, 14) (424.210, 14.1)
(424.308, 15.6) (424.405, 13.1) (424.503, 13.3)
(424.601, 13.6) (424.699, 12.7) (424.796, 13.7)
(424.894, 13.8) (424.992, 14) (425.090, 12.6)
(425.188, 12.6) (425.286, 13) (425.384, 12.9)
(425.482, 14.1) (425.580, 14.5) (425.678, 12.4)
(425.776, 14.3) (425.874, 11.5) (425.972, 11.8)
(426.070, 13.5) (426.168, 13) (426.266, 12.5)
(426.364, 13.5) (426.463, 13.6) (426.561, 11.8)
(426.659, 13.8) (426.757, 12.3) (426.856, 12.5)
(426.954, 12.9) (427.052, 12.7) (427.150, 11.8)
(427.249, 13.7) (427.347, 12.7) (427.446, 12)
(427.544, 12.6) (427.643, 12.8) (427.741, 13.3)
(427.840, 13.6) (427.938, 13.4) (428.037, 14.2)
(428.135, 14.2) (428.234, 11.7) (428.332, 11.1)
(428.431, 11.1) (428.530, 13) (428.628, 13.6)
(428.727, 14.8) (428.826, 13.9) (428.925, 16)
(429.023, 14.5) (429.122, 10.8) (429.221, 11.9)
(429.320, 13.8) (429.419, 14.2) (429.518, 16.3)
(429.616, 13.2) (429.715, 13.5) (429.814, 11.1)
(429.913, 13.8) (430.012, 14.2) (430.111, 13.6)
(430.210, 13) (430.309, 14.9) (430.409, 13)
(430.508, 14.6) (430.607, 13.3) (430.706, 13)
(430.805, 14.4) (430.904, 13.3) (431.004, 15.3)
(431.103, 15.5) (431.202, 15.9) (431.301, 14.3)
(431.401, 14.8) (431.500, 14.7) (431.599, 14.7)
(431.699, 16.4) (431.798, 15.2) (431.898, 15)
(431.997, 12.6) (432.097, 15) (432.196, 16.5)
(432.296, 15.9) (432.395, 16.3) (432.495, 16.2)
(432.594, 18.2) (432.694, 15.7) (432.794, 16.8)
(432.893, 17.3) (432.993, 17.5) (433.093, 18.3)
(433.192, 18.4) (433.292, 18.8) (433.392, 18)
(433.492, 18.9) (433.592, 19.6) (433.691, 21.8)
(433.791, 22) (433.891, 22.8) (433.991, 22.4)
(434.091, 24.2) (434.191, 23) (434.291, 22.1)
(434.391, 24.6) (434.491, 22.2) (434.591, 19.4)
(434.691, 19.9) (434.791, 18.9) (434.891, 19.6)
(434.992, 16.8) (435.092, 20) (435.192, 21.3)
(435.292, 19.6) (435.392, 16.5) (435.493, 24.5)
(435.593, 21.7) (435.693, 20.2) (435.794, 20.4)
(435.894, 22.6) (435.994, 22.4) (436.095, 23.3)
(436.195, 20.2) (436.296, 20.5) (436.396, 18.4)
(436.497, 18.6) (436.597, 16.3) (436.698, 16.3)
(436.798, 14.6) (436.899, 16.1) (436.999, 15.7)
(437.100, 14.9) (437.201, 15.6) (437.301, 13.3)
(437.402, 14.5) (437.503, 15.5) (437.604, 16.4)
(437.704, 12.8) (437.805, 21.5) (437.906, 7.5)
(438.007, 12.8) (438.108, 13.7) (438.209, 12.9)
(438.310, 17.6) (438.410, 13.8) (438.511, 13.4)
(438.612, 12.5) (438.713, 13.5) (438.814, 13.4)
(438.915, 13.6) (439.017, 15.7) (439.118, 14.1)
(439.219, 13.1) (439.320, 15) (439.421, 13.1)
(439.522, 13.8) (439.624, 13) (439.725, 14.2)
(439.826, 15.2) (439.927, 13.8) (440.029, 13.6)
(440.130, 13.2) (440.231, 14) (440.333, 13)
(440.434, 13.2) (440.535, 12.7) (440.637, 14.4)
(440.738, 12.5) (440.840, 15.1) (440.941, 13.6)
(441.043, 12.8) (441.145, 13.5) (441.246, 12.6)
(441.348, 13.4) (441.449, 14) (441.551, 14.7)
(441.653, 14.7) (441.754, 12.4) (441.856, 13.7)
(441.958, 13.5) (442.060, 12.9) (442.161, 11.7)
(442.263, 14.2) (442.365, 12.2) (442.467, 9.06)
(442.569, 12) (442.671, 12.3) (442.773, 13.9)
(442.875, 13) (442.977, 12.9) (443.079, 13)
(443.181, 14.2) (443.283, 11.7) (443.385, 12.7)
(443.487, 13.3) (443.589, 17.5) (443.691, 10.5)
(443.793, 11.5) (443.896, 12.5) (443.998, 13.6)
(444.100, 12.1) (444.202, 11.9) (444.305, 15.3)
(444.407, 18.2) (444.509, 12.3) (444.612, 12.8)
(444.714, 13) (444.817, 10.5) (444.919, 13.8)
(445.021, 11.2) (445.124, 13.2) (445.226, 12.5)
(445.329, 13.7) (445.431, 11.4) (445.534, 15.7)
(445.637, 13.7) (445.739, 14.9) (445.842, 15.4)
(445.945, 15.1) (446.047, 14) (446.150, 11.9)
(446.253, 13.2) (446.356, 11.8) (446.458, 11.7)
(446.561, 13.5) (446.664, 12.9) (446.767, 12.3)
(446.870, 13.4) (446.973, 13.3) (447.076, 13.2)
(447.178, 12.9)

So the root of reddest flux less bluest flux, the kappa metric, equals 0.84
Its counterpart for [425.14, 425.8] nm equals 1.30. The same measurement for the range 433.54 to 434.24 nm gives 1.84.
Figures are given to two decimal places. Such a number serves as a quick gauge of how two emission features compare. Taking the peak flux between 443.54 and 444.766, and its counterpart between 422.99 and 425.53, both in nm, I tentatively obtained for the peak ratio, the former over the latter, 1.17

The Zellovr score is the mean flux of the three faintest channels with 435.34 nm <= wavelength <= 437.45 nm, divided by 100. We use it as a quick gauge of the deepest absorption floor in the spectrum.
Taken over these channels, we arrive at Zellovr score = 0.141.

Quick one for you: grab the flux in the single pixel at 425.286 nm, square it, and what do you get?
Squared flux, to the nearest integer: 169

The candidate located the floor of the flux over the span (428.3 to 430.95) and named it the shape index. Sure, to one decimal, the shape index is 10.8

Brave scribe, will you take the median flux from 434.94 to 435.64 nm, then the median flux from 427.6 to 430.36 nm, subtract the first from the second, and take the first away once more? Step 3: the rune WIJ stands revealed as -26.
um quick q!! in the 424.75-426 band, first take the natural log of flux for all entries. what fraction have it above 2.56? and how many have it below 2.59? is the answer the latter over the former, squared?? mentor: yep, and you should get 169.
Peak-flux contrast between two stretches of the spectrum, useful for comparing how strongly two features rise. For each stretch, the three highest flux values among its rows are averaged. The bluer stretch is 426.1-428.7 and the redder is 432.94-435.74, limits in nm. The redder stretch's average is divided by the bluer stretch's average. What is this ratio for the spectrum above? 1.74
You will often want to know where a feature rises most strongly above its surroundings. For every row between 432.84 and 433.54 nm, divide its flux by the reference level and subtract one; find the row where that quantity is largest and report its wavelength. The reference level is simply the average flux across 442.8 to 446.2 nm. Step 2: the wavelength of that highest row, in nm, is 433.492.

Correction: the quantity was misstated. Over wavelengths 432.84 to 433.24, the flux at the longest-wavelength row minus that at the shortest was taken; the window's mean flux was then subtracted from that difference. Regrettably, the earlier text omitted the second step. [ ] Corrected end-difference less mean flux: -17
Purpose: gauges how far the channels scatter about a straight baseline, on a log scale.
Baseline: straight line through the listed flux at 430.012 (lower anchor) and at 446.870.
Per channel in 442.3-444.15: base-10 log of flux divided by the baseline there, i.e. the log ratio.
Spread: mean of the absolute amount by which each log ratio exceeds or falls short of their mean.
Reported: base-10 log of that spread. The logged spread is -1.41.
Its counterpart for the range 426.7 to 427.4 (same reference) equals -1.87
